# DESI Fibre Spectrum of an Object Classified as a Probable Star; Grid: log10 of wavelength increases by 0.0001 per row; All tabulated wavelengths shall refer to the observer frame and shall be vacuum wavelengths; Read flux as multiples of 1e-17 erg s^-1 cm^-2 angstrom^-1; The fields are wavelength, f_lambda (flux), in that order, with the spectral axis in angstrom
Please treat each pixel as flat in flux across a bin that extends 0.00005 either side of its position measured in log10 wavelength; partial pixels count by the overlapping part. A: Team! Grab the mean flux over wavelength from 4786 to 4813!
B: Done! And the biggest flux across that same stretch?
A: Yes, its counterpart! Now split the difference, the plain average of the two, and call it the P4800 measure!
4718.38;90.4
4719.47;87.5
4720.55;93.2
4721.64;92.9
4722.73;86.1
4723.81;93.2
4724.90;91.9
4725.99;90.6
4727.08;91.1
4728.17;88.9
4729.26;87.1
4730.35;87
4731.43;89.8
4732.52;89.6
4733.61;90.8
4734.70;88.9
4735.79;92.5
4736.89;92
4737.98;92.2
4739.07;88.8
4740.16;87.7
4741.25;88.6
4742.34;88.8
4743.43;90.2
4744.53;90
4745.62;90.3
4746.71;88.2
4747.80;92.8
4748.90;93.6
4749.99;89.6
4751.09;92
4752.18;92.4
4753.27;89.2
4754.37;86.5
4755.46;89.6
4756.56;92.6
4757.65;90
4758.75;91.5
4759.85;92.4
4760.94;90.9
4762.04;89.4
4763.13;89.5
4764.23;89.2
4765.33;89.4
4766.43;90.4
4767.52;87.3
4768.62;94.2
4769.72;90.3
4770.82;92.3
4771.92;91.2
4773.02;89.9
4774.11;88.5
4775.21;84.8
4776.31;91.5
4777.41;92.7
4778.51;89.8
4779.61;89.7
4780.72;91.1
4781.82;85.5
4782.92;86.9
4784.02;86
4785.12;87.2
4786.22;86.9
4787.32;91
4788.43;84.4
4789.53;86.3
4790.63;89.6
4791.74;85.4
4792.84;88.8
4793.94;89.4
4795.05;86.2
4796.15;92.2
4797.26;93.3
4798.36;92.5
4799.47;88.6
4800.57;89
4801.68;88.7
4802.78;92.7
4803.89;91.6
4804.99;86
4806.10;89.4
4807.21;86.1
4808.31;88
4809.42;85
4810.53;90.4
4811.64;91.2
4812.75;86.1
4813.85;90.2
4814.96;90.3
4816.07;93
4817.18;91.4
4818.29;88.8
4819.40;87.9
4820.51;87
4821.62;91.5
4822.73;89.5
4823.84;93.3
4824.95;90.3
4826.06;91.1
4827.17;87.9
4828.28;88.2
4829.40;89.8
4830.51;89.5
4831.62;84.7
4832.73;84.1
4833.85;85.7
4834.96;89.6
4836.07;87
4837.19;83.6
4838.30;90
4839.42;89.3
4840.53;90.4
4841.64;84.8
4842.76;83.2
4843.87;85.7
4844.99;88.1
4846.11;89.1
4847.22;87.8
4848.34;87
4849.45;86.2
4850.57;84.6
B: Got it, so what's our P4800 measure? 91.0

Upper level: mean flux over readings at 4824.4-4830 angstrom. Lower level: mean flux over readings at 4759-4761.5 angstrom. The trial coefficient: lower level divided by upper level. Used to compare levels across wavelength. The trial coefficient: 1.024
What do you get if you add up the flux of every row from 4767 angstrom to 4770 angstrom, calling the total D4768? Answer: 272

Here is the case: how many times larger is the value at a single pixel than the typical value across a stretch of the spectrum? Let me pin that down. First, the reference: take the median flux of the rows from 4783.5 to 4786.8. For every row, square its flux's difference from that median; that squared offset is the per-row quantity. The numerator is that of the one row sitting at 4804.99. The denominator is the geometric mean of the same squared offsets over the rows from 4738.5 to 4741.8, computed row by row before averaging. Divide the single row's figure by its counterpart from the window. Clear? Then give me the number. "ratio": 0.4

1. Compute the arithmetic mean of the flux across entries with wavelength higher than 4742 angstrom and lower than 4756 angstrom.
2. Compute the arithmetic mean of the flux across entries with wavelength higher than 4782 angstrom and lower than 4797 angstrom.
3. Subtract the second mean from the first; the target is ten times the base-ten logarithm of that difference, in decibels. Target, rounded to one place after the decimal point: 4.0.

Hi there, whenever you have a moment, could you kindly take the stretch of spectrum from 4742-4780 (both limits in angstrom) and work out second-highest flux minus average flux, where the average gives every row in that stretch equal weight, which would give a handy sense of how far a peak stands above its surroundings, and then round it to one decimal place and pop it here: 3.3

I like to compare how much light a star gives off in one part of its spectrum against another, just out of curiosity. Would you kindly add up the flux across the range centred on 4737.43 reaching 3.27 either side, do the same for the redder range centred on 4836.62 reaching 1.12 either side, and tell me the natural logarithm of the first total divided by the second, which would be 1.1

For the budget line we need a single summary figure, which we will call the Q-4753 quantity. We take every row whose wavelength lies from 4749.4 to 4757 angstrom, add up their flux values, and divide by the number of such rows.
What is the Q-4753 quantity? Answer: 90.3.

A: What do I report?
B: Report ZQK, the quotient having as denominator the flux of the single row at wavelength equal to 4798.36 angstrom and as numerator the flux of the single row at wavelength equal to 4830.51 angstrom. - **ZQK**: 0.97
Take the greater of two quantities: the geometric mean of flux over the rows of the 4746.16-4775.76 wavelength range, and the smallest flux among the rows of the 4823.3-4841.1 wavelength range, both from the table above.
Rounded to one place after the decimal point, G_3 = 90.3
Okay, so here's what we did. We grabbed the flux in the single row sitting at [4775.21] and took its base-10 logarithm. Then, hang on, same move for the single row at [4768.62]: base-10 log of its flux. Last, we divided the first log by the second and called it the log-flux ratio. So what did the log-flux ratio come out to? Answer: 0.98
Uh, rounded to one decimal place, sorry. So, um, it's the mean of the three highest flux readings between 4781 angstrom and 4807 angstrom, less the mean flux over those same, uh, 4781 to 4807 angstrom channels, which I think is 4.2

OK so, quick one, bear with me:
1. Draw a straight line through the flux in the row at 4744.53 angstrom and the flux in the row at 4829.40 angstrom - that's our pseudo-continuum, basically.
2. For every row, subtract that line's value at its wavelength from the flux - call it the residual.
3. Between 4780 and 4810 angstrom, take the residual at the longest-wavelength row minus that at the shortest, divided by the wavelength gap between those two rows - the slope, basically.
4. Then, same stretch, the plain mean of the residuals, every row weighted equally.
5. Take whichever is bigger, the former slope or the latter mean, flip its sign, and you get 0.2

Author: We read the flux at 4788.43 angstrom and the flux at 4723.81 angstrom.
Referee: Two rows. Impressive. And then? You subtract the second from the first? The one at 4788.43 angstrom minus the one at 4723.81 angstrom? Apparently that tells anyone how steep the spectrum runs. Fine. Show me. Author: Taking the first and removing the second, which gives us -8.8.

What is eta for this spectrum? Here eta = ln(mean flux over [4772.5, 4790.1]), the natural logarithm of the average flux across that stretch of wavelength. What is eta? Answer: 4.48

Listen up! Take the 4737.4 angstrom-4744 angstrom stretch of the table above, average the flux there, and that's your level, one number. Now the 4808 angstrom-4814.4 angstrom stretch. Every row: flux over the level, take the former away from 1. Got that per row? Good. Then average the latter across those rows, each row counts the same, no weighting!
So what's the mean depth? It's 0.010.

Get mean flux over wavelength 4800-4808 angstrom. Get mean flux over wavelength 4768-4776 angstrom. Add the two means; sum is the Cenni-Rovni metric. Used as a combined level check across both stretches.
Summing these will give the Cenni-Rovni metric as 179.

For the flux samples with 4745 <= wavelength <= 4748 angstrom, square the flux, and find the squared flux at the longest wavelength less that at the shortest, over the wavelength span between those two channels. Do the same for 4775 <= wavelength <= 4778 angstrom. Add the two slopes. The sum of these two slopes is 847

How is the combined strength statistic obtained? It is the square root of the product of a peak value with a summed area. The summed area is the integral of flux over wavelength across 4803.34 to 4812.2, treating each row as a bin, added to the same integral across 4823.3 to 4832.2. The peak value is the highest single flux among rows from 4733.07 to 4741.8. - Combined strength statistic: 382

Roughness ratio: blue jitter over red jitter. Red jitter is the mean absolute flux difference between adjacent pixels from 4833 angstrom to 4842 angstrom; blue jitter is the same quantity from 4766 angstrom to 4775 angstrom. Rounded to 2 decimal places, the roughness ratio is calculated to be 0.83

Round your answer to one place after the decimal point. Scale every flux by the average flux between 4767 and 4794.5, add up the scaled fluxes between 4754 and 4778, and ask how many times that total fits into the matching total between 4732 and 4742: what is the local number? 0.4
